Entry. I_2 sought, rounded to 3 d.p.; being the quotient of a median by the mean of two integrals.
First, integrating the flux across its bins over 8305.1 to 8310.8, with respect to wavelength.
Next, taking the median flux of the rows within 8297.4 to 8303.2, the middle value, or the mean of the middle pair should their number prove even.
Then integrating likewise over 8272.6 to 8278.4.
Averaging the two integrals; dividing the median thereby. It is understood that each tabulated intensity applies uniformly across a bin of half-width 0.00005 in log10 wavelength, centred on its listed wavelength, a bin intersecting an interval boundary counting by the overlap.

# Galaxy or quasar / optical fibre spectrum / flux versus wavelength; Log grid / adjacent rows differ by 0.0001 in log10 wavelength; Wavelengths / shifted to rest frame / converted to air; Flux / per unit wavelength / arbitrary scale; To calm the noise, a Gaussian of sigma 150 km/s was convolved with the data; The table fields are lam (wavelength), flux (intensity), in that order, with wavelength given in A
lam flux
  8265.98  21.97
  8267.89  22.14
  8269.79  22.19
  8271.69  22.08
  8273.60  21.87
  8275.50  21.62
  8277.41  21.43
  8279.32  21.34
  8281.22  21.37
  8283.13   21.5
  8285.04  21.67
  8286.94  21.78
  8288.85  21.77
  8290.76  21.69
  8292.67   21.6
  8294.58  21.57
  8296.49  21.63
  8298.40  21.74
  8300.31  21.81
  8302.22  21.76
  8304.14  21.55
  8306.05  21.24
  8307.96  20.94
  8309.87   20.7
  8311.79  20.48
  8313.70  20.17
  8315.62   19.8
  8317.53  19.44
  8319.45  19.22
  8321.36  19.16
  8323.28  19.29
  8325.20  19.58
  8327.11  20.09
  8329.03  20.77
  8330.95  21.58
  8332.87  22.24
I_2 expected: 0.178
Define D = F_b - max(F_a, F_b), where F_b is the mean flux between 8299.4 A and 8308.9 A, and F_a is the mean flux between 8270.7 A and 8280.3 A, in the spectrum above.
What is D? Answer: -0.2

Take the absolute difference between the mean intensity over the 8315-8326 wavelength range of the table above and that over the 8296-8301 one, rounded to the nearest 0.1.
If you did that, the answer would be 2.3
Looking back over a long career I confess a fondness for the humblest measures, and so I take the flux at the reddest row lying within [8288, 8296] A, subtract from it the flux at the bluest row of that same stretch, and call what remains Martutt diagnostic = -0.20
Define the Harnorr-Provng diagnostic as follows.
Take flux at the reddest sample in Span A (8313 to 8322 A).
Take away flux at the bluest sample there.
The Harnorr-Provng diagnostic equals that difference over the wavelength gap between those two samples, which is -0.13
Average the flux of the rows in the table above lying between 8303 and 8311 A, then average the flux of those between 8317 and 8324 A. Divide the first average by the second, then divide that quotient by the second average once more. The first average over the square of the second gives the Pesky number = 0.057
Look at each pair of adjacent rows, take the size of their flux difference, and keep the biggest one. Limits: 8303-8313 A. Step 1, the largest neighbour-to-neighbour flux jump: 0.31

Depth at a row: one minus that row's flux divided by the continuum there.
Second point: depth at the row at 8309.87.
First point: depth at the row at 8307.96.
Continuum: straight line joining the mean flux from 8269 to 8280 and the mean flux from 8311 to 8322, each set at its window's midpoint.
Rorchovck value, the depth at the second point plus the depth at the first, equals -0.073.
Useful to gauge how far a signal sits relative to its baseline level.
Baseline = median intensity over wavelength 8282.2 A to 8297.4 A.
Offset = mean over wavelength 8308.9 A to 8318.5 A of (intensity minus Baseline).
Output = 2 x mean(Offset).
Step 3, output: -3.1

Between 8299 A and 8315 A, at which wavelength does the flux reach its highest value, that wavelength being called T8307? 8300.31 A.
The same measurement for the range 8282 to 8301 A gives 8300.31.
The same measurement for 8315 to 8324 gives 8315.62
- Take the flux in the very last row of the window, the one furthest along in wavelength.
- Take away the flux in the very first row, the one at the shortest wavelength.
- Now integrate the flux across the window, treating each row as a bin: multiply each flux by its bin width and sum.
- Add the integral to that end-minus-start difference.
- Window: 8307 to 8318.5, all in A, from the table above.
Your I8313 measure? 231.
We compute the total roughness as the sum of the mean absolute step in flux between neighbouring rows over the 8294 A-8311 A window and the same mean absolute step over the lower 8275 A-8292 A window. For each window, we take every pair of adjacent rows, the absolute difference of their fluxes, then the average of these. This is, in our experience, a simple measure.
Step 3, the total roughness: 0.27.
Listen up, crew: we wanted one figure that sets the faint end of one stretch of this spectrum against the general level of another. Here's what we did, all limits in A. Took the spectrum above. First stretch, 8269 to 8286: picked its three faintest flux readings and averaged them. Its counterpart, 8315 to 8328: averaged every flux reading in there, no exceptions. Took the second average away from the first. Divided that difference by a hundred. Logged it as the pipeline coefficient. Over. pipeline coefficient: 0.019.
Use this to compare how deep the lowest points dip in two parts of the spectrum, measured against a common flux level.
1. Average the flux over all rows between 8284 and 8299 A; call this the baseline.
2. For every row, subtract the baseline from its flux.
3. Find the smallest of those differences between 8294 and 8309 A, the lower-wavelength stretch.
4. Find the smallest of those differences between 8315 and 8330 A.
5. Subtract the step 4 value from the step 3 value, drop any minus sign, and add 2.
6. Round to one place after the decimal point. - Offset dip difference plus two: 3.8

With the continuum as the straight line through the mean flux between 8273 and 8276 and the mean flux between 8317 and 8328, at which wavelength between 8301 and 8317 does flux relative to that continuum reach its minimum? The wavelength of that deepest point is 8315.62 A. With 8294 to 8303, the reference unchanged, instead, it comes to 8294.58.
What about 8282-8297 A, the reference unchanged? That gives 8283.13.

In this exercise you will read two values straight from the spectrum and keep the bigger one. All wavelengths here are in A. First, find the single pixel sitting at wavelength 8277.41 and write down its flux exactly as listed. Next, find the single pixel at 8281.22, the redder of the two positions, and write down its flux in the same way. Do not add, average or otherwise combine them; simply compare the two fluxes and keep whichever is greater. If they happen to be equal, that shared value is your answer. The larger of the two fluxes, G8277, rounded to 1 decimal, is 21.4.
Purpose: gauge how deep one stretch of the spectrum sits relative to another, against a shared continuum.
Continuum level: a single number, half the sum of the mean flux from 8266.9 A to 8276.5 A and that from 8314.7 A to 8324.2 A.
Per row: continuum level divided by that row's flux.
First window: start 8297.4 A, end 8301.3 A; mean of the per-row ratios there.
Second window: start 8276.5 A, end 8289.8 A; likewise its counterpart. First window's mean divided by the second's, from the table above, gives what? 0.99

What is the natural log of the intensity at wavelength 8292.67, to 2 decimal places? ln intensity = 3.07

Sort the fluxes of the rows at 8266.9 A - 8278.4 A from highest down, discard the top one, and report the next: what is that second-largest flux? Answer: 22.14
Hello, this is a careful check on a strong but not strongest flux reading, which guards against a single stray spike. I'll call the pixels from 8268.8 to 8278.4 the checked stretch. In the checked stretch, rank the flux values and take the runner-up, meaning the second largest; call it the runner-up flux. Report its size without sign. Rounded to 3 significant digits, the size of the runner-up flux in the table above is 22.1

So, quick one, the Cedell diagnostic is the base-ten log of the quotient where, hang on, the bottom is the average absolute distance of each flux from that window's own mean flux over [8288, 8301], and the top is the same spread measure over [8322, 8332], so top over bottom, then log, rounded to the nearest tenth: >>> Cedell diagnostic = 1.0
